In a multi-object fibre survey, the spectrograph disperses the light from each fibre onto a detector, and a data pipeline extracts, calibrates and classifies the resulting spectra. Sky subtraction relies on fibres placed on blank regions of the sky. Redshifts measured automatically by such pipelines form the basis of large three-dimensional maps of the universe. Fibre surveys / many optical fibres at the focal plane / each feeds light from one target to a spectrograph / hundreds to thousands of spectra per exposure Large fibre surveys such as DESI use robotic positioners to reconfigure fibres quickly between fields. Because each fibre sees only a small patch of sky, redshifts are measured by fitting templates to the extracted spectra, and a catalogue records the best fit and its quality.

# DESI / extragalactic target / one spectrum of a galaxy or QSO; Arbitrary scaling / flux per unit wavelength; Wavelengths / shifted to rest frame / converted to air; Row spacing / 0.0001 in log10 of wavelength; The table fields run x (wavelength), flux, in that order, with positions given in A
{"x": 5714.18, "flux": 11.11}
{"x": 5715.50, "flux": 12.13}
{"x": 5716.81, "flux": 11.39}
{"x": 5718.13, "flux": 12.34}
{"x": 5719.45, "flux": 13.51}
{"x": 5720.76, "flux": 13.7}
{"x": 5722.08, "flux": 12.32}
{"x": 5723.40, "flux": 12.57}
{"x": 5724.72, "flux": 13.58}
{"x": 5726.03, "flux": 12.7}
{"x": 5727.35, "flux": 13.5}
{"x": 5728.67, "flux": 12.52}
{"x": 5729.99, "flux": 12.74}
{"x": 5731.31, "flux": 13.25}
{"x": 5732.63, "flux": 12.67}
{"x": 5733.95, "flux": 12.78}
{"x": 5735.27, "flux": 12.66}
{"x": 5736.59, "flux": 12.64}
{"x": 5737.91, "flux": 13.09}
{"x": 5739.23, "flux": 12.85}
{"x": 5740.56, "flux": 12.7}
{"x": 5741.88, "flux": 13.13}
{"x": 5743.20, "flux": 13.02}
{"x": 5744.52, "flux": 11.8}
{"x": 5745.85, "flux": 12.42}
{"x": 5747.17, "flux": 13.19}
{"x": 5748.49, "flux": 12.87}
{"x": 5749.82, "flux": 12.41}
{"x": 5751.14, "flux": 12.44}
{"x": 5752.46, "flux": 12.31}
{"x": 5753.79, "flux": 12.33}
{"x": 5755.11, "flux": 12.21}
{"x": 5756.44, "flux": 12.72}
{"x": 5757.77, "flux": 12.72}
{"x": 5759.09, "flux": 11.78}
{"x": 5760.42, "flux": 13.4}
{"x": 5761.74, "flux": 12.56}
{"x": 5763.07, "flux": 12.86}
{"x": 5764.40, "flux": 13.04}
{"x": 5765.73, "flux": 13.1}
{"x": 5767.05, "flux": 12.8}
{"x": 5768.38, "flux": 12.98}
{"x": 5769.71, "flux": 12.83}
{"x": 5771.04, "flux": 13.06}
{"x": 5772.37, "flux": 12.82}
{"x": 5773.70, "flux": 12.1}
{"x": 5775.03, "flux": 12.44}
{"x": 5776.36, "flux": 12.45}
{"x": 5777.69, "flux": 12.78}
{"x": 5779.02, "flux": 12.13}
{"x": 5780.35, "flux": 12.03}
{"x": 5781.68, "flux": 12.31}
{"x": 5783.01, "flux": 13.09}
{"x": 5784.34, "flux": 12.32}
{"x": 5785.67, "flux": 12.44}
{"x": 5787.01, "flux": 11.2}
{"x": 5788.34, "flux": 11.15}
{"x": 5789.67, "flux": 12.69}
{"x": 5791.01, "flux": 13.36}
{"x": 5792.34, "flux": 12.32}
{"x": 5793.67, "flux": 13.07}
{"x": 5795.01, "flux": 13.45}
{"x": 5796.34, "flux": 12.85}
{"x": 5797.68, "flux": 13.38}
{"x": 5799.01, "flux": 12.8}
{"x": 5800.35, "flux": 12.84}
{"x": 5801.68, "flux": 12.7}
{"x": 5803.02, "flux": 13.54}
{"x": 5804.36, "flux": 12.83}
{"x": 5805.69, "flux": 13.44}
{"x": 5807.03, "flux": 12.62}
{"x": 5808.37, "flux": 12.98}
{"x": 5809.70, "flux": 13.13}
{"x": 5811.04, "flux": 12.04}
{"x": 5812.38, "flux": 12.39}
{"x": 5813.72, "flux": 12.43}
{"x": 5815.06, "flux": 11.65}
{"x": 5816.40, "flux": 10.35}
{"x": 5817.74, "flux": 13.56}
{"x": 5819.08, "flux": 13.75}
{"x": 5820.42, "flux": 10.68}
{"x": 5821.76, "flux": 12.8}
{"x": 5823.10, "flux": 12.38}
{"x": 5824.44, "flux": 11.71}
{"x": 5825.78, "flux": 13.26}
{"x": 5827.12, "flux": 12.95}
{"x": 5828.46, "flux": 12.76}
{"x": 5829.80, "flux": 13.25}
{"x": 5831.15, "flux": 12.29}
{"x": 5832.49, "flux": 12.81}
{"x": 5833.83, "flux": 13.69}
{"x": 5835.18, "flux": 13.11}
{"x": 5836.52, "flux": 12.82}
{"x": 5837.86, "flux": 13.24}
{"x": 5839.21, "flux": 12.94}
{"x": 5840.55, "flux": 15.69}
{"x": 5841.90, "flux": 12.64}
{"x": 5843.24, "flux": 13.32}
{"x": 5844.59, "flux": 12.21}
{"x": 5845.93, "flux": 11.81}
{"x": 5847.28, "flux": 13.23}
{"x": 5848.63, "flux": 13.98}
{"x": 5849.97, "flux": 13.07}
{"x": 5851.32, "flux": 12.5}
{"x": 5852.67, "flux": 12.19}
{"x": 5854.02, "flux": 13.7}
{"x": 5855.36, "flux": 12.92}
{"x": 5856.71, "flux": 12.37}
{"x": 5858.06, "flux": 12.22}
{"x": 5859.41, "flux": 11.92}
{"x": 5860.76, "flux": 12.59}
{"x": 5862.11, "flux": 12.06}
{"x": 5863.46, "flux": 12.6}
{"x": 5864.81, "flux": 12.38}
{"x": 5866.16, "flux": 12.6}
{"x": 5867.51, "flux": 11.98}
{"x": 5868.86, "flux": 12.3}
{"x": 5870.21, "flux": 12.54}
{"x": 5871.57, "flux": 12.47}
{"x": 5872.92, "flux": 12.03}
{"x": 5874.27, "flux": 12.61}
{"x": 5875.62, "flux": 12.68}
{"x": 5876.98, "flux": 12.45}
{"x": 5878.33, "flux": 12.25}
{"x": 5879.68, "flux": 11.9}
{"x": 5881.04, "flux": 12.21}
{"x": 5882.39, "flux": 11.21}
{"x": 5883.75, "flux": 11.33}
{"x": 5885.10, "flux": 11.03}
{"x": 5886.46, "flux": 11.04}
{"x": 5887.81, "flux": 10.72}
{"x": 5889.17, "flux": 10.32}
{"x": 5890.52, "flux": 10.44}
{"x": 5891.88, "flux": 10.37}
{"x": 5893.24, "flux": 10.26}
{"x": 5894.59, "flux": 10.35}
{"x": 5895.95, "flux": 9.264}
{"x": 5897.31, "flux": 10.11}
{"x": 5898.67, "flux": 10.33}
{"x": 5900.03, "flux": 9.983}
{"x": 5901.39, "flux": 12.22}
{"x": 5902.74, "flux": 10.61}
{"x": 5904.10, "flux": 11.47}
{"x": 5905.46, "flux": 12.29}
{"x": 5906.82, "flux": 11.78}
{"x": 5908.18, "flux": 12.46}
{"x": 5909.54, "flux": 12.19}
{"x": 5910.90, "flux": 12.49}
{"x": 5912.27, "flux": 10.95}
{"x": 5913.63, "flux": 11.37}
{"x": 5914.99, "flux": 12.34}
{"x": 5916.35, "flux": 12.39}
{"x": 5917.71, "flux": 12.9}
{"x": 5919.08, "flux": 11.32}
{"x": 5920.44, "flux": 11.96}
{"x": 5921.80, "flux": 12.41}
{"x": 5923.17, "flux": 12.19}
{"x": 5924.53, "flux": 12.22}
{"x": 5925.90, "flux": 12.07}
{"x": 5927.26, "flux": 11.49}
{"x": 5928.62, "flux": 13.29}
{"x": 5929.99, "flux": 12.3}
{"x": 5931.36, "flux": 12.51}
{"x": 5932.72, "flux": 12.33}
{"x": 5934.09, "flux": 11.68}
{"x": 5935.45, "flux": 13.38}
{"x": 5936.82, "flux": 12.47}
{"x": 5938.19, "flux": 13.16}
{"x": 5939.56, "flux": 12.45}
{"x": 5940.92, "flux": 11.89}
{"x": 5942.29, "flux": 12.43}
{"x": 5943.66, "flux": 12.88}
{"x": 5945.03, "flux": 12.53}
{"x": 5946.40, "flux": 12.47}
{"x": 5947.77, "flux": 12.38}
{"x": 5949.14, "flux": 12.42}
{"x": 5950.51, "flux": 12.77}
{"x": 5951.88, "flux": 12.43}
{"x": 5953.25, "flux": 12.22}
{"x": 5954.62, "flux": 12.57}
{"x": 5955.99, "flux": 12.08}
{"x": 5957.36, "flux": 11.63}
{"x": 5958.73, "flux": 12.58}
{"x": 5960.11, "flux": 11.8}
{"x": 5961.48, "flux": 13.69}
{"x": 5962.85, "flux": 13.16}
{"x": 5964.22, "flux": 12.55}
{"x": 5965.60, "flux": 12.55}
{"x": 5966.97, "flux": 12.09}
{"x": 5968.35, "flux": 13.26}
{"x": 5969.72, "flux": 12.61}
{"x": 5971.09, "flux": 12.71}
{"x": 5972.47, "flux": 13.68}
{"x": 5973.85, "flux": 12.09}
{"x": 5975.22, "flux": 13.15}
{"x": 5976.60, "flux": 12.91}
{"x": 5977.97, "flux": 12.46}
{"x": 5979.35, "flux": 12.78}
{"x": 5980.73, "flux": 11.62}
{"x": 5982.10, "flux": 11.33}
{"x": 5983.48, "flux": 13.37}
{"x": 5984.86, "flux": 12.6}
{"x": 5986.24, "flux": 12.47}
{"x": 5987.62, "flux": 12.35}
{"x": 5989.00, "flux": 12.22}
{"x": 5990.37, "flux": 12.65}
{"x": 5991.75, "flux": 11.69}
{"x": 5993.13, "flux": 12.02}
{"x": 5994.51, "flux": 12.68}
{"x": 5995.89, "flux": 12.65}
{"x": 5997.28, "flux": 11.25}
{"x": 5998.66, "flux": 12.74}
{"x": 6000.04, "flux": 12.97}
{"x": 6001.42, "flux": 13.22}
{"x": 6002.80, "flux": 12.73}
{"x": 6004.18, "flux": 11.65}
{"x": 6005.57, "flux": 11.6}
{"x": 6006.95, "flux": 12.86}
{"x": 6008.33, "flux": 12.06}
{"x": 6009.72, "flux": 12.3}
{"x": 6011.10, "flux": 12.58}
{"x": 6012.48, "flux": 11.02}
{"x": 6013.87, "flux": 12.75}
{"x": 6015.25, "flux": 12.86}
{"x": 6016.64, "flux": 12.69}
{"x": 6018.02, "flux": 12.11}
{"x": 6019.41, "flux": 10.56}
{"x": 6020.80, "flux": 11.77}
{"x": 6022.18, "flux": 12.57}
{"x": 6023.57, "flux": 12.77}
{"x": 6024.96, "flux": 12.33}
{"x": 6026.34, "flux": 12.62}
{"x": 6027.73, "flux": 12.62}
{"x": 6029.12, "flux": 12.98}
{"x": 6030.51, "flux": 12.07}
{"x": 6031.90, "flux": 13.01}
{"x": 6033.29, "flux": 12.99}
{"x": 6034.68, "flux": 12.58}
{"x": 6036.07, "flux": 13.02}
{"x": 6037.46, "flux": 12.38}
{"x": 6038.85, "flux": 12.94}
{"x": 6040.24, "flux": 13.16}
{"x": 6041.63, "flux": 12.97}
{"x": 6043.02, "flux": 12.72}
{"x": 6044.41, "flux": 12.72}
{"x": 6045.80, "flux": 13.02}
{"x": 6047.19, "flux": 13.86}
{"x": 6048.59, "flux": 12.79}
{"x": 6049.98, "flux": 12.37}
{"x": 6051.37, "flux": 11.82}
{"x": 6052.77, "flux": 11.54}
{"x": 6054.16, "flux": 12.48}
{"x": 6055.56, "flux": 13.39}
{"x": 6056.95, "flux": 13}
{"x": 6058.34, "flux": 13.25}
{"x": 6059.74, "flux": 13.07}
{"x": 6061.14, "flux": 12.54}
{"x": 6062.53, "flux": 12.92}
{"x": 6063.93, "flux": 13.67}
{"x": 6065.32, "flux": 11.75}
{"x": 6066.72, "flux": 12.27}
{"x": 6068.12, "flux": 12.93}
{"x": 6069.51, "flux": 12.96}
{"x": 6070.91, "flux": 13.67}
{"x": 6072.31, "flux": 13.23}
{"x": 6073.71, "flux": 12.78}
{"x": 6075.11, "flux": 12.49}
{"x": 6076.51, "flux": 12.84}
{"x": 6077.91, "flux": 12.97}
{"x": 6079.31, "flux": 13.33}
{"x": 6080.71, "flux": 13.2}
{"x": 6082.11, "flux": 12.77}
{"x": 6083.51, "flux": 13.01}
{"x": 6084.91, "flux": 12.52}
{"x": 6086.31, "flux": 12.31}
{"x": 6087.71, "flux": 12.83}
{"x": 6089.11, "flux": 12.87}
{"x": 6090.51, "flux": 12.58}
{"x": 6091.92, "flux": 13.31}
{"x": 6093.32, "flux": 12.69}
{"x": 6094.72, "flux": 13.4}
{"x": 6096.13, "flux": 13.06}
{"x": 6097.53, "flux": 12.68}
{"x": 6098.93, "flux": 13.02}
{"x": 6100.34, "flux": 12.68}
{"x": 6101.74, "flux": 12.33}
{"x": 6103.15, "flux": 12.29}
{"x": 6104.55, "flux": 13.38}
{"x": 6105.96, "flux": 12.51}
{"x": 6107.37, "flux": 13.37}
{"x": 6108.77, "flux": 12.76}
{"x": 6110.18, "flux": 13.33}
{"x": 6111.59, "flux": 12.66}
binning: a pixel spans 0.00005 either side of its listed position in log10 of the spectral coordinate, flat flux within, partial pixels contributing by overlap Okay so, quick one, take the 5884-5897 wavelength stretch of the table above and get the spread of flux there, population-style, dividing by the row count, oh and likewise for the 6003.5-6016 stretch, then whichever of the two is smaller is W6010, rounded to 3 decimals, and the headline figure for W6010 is 0.497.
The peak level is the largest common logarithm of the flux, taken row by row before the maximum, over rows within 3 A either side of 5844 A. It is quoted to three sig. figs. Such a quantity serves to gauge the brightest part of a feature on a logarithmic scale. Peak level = 1.12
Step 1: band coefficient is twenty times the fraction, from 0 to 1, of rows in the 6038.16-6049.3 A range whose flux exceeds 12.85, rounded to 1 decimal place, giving 12.5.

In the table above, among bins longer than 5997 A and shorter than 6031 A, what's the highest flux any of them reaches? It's 13.22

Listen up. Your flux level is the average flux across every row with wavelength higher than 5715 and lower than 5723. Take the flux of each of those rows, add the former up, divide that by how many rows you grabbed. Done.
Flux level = 12.6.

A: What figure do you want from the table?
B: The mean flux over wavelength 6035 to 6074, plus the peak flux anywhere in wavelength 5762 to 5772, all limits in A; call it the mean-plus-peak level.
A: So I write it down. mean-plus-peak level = 25.9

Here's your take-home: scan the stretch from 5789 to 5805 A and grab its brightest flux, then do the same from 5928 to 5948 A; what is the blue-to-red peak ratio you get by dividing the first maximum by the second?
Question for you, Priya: 1.01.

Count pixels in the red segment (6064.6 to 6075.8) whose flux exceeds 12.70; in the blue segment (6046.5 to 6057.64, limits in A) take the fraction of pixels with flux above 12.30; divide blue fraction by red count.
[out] 0.15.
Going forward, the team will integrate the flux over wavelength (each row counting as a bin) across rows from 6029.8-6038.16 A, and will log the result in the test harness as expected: 106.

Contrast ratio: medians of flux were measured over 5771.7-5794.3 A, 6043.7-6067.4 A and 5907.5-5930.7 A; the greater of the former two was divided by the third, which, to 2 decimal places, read 1.05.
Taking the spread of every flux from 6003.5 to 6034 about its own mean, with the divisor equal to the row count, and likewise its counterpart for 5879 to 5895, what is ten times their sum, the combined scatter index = 12.6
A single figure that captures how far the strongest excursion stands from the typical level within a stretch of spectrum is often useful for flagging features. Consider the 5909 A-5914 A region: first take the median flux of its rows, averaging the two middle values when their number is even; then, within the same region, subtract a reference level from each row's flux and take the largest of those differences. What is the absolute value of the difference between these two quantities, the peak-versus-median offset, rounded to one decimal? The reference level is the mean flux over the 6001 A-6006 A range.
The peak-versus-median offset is 11.6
